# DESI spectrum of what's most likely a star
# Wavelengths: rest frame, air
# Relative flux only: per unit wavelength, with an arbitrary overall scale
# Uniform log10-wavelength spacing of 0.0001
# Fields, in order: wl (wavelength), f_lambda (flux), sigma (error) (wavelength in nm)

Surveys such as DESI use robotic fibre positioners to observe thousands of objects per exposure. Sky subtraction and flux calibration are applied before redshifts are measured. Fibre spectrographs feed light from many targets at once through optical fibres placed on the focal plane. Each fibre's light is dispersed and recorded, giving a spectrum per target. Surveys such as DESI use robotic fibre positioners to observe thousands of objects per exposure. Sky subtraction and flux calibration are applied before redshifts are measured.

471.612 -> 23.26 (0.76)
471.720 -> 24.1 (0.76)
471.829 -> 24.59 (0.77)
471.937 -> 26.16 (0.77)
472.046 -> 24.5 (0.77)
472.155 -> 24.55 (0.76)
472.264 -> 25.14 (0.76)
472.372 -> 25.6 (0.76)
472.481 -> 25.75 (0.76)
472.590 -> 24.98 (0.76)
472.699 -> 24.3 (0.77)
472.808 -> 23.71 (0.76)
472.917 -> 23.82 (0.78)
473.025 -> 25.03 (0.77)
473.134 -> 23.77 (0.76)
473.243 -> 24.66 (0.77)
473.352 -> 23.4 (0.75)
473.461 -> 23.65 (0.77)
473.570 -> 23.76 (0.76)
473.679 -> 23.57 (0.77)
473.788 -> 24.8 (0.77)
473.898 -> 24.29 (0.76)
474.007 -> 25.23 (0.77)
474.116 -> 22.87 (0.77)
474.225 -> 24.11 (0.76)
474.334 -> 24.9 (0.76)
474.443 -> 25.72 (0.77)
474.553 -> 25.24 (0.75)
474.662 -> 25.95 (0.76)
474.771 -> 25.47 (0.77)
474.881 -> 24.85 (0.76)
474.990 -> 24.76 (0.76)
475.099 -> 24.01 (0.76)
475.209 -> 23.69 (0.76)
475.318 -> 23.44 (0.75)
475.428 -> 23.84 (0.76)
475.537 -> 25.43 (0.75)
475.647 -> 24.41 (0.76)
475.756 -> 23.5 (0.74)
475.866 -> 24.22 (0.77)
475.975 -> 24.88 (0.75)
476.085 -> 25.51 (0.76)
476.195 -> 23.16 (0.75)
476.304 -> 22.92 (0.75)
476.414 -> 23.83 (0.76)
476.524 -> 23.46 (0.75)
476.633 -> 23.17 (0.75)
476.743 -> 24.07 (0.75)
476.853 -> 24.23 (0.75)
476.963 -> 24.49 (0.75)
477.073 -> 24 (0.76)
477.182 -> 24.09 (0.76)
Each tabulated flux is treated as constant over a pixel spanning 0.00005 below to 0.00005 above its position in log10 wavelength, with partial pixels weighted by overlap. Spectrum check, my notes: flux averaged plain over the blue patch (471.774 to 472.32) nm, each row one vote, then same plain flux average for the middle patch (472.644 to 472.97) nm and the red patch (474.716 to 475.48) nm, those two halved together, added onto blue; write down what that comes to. 49.1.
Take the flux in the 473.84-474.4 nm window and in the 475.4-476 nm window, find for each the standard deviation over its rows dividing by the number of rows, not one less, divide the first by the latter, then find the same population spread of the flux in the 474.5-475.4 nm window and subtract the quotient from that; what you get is -0.44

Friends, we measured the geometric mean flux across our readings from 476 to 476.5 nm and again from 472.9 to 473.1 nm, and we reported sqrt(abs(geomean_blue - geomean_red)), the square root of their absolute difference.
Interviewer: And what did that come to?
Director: 0.76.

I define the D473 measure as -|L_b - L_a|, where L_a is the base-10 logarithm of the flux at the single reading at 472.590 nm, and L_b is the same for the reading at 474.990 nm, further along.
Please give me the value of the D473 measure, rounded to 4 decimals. -0.0038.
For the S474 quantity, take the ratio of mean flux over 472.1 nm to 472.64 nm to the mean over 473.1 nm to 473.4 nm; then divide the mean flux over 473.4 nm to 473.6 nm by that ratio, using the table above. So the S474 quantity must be 22.5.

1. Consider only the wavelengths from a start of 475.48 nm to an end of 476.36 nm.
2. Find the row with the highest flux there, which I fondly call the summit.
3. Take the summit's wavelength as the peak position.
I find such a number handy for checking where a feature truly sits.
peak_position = 476.085 nm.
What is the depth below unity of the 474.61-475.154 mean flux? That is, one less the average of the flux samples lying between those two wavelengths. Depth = -24.0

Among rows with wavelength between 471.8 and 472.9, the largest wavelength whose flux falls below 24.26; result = 472.808 nm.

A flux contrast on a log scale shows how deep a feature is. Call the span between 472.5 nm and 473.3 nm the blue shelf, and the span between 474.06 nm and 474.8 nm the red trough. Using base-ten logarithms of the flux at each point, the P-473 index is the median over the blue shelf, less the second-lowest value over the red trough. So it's 0.00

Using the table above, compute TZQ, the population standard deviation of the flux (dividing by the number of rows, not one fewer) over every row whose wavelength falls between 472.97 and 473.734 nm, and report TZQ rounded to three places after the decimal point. 0.570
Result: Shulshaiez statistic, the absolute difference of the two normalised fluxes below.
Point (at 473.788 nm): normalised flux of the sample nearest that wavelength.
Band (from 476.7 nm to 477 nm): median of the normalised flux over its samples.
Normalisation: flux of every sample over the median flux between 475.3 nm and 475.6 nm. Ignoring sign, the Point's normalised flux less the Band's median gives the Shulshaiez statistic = 0.024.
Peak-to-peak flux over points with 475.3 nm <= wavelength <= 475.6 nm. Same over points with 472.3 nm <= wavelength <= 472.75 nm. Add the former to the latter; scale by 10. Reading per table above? 34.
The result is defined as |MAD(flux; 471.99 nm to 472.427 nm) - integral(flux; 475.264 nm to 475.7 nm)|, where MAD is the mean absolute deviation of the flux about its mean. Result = 10.2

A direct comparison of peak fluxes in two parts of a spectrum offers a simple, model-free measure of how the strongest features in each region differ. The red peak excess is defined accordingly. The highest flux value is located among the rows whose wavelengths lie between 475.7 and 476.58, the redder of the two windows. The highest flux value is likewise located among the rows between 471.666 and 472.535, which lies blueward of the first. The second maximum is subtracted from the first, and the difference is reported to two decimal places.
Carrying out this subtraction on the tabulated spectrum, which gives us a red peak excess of -0.65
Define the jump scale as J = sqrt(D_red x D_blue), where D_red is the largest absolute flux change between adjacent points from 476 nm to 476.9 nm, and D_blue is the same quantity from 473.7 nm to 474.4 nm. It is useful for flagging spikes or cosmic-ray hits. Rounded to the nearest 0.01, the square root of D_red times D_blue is 2.35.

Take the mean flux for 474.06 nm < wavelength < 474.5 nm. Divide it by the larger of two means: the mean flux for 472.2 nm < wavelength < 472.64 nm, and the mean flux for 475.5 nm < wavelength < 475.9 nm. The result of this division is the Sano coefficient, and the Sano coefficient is 0.96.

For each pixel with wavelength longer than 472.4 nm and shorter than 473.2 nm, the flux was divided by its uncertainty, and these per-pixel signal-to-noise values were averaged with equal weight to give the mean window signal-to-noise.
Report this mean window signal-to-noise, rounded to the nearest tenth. 32.0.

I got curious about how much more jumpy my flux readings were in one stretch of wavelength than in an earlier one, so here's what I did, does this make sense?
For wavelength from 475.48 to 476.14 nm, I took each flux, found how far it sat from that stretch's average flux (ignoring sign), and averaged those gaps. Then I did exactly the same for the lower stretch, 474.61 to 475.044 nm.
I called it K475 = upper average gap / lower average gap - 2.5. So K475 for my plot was -1.14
